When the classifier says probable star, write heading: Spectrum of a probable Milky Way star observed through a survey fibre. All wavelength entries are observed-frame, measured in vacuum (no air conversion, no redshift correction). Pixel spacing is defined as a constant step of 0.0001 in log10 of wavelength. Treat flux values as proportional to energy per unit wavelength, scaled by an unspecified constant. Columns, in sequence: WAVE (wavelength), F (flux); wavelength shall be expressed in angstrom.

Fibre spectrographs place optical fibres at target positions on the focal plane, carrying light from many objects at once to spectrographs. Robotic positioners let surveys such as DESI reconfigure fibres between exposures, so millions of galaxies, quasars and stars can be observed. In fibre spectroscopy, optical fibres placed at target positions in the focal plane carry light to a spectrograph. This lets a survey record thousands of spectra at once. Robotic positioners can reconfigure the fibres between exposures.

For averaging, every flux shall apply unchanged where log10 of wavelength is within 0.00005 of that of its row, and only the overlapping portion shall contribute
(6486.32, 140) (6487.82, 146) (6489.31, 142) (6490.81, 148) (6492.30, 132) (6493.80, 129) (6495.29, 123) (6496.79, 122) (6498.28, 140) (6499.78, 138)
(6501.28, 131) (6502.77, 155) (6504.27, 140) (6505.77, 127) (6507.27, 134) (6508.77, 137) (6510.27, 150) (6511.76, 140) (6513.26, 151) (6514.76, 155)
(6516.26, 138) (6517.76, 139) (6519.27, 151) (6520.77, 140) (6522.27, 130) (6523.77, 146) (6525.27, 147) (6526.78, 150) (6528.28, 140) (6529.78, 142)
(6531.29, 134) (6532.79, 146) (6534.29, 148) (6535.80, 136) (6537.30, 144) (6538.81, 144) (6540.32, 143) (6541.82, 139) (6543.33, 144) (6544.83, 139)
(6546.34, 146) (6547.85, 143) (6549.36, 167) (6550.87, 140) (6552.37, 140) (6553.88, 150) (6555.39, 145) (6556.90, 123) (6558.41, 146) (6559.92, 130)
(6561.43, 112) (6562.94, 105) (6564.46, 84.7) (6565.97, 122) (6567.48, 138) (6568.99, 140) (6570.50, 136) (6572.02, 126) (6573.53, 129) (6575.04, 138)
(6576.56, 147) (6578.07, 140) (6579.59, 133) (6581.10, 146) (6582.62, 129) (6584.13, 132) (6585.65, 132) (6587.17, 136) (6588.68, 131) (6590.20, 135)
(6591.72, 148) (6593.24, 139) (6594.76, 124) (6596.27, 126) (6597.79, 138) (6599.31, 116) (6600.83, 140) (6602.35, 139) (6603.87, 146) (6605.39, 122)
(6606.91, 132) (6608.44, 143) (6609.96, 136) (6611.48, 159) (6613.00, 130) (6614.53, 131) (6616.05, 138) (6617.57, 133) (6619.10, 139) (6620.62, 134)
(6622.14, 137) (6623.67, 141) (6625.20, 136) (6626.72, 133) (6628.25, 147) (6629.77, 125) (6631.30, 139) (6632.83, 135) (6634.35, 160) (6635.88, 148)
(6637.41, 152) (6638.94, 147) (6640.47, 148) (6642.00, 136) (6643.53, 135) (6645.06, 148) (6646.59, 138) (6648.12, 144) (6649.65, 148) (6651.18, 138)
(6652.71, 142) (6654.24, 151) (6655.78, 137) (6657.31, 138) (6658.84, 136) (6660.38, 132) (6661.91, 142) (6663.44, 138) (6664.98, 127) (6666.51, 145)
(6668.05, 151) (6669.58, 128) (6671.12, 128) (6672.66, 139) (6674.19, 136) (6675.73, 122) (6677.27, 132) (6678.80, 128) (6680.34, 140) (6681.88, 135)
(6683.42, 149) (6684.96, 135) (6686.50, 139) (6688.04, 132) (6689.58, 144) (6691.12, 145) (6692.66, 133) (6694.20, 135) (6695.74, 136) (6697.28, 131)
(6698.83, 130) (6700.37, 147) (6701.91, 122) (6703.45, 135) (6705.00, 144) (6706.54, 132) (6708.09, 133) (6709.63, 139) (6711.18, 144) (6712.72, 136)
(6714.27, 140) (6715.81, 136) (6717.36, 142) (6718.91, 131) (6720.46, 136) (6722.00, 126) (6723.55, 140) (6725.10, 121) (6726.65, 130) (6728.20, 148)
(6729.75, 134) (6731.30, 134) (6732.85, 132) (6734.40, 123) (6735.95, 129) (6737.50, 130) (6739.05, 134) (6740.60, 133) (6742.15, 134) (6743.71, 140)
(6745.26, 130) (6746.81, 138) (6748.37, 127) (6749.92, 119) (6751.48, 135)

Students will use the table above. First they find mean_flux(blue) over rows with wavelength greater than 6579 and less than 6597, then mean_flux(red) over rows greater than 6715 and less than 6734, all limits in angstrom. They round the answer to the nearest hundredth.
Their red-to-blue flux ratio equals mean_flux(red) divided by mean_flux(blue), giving 1.00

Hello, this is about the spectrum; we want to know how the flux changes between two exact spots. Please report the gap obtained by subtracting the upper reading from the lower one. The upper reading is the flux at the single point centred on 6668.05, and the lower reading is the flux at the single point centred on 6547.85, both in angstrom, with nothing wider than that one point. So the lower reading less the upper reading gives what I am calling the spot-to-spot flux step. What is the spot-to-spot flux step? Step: -8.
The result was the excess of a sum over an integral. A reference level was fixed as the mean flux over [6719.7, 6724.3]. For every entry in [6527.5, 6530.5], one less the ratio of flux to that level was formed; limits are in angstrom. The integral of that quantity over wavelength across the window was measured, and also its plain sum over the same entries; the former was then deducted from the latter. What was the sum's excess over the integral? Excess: 0.05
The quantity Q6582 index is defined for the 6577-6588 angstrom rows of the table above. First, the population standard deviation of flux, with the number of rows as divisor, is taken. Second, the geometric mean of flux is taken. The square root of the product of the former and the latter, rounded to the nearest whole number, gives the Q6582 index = 27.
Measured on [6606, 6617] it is 36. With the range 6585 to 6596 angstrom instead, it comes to 30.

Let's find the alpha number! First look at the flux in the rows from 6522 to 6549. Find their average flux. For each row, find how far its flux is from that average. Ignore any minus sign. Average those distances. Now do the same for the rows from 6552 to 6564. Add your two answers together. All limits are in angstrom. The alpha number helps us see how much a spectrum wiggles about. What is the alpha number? 18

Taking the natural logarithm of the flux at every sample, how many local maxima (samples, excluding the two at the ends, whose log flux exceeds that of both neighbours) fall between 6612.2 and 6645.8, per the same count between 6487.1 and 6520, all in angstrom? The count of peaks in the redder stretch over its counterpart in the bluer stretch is 1.60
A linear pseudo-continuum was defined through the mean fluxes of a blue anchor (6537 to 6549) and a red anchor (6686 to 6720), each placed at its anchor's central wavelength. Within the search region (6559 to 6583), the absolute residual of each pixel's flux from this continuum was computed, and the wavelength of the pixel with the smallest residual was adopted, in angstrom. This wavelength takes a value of 6578.07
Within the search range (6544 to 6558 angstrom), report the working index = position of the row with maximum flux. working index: 6549.36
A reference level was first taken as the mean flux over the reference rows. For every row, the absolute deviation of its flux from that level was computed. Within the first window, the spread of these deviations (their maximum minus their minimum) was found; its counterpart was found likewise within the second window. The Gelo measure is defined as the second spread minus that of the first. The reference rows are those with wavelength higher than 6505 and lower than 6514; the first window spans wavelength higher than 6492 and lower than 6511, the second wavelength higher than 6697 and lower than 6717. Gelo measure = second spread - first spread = 0.0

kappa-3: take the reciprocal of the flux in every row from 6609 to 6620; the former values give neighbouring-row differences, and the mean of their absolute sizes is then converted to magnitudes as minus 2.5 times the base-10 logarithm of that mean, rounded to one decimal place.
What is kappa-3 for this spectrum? 8.1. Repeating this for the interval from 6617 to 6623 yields 9.0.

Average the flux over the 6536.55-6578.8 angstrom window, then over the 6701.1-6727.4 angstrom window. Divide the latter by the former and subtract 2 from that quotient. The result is -1.01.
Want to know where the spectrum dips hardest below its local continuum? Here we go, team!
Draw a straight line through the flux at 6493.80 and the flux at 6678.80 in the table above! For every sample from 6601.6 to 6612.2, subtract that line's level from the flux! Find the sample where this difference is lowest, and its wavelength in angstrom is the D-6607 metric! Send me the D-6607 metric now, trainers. 6605.39 angstrom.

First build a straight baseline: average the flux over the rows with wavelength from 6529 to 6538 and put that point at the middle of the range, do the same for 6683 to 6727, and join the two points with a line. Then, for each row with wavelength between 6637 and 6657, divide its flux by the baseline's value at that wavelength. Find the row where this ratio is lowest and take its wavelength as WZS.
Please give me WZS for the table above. 6643.53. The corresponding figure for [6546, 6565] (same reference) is 6564.46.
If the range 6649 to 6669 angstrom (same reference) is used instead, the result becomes 6664.98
